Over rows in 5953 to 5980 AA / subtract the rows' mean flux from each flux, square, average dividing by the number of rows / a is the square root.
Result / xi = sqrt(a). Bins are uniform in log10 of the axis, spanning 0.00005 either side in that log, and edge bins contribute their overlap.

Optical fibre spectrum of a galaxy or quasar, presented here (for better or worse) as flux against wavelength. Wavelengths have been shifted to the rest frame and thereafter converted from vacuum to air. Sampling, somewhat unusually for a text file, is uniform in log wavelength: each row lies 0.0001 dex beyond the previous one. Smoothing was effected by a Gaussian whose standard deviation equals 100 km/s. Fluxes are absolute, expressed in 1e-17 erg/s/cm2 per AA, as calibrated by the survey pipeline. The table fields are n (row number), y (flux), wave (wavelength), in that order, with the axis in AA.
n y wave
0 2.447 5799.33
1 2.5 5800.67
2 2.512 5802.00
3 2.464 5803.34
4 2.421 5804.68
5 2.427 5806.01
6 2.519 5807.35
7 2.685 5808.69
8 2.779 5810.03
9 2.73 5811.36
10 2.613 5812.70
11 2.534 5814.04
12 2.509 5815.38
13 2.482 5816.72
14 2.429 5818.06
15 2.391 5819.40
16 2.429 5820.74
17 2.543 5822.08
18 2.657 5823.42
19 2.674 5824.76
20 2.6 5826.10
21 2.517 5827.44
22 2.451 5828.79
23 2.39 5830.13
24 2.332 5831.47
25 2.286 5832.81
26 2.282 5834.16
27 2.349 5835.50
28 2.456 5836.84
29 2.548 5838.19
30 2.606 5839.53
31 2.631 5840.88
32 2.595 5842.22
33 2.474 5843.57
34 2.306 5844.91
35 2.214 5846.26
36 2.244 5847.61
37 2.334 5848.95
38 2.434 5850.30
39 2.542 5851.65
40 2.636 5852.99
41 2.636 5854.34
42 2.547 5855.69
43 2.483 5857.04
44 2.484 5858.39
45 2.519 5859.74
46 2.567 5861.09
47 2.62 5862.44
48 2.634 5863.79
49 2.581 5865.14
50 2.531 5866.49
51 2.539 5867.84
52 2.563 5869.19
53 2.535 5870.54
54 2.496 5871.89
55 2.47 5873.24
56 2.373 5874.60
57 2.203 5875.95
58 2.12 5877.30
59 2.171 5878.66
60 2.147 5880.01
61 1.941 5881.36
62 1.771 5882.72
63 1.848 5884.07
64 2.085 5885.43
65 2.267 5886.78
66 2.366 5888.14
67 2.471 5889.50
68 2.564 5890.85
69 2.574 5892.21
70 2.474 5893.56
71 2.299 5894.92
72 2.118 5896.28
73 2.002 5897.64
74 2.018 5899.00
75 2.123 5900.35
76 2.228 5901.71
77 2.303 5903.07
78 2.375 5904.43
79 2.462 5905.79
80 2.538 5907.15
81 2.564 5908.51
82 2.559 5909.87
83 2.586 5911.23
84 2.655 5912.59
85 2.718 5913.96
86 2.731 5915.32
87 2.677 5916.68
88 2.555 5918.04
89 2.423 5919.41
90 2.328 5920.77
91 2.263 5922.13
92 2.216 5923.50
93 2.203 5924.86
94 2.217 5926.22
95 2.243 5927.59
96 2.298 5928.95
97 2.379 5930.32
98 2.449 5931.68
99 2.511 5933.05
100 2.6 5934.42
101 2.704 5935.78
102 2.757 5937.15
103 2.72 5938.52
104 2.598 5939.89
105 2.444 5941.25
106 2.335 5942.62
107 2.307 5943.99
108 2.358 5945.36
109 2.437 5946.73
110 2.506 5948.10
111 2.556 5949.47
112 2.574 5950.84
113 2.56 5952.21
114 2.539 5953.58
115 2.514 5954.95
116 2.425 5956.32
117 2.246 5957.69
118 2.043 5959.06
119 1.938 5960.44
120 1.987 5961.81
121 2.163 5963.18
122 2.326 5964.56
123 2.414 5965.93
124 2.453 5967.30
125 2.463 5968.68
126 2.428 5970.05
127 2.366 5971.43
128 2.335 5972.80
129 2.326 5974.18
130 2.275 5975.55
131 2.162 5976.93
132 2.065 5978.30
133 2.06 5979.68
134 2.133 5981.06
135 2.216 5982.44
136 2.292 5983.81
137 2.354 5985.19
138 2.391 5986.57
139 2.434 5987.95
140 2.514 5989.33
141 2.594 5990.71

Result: 0.42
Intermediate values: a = 0.179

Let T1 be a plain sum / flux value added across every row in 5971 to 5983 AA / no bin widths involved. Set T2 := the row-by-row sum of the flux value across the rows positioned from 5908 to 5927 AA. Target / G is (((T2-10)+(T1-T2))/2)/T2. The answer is 0.14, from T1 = 20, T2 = 35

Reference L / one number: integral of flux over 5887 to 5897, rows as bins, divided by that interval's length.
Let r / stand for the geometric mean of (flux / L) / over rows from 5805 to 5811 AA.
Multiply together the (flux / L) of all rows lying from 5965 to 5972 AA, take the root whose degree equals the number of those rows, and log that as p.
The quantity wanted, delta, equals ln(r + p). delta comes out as 0.74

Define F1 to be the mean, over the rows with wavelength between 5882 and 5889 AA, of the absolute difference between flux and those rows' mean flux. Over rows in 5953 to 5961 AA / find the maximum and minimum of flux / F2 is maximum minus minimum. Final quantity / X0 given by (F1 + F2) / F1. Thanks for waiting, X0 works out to 3.9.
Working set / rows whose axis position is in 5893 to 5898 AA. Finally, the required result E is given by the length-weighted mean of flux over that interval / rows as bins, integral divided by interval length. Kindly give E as 2.23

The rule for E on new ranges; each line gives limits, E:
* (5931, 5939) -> 2.62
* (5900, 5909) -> 2.37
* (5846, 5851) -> 2.31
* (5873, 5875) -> 2.41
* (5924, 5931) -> 2.27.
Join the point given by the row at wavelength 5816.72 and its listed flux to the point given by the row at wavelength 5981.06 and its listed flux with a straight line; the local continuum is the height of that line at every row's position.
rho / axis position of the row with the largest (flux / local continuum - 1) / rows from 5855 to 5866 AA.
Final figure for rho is 5863.79 AA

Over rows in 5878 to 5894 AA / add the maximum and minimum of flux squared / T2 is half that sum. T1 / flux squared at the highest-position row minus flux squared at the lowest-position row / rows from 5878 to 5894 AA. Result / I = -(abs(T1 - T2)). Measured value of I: -3.5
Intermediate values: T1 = 1.4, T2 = 4.9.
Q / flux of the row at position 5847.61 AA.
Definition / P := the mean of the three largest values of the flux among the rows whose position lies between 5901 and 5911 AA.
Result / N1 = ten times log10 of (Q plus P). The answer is 6.81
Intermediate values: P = 2.55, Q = 2.244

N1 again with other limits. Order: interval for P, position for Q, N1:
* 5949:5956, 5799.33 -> 7.00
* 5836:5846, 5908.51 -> 7.14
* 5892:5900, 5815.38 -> 6.95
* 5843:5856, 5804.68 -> 7.01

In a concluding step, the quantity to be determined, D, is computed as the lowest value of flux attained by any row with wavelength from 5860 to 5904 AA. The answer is 1.771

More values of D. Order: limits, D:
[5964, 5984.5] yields 2.06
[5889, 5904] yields 2.002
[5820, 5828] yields 2.429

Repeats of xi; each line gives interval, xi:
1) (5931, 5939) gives 0.34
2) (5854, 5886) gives 0.51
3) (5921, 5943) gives 0.43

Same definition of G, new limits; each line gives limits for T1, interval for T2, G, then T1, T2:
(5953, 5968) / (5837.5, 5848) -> 0.38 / 25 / 20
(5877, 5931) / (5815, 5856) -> 0.54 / 93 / 77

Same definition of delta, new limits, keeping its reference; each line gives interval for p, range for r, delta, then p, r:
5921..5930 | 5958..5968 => 0.61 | 0.93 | 0.909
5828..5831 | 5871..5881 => 0.67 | 1.01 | 0.949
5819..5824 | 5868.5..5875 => 0.73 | 1.04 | 1.036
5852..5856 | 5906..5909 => 0.76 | 1.09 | 1.063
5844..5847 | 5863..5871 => 0.70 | 0.94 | 1.068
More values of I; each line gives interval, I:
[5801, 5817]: -6.9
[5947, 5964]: -6.8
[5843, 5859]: -5.9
